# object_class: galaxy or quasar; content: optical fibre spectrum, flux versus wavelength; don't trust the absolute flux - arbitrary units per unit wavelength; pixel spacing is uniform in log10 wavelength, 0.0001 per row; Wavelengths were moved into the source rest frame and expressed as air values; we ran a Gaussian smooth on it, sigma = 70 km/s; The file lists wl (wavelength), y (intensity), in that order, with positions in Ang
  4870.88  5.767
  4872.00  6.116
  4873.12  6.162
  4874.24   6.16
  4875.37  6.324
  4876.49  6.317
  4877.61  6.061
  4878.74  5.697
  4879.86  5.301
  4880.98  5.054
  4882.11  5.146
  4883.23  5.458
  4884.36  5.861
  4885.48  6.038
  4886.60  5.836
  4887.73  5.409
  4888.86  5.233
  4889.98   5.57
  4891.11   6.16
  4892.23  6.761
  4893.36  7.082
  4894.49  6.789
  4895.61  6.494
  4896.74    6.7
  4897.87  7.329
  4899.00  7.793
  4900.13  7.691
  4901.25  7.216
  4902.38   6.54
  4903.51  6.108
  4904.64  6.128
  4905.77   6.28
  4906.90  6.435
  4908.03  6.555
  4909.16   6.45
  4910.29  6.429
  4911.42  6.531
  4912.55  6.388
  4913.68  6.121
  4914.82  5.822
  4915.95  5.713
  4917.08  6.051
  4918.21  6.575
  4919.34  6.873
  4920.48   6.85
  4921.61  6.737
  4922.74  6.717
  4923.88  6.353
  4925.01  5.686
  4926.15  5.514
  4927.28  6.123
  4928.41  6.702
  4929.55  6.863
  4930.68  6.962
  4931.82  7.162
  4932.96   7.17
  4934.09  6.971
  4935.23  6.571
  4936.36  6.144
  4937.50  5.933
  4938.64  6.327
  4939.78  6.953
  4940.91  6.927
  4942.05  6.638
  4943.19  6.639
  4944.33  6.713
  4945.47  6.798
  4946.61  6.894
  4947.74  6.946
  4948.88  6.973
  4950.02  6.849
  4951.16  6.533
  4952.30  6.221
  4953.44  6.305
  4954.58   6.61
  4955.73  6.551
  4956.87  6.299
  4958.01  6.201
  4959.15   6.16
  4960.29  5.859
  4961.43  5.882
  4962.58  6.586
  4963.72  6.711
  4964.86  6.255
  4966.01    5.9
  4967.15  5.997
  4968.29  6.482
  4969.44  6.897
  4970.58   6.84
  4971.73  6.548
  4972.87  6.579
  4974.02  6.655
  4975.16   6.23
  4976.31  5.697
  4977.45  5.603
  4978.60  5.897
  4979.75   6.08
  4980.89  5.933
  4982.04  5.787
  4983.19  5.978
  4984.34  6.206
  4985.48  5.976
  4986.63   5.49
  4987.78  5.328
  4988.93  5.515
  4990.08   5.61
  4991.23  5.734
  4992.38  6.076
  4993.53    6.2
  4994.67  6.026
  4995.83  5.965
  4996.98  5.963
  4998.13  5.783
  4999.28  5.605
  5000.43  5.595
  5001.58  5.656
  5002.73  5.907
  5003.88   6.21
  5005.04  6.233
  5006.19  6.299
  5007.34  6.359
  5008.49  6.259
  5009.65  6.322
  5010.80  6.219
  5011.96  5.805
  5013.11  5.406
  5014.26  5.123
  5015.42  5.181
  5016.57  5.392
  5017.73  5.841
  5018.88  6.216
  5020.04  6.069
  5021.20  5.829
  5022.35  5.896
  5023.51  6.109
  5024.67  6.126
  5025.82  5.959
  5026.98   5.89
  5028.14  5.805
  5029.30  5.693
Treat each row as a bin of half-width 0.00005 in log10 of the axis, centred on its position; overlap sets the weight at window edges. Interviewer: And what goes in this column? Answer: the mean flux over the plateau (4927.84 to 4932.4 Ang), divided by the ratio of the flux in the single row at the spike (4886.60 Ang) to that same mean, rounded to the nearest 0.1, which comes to 8.2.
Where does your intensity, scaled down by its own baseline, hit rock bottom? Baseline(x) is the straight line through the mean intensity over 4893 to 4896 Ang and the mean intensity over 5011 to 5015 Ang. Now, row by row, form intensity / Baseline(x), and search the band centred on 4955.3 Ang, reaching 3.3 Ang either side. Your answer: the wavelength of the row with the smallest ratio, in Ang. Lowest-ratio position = 4952.30 Ang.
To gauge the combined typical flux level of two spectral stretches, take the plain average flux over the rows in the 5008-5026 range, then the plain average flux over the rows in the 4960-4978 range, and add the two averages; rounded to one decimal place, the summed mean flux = 12.2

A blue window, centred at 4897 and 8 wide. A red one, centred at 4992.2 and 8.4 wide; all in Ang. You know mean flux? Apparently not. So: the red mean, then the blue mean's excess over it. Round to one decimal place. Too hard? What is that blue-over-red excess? 1.3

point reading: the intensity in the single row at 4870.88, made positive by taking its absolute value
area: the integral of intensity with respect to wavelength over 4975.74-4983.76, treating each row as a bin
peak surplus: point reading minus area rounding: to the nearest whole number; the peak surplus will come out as -41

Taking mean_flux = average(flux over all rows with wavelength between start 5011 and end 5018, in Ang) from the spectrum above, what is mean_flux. 5.5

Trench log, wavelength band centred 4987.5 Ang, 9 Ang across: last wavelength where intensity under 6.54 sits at 4991.23 Ang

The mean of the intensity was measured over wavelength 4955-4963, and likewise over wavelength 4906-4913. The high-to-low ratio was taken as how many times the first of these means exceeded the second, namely 0.96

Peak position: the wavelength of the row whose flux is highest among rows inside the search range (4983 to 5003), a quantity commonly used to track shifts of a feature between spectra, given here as 4984.34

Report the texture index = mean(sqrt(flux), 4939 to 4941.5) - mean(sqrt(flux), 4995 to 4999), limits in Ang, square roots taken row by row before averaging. 0.20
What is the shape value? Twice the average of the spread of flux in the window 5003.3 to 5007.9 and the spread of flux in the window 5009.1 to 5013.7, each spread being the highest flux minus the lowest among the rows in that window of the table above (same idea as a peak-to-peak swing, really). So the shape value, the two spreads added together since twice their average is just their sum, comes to 1.1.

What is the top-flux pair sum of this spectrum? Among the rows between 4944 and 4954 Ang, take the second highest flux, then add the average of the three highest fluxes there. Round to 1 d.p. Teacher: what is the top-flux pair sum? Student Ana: 13.9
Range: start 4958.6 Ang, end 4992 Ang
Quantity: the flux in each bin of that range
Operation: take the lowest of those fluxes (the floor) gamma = 5.328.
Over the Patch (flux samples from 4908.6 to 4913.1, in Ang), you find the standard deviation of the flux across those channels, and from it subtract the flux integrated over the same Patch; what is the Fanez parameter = -29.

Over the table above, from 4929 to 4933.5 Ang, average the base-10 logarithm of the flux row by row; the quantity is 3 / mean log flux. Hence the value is 3.54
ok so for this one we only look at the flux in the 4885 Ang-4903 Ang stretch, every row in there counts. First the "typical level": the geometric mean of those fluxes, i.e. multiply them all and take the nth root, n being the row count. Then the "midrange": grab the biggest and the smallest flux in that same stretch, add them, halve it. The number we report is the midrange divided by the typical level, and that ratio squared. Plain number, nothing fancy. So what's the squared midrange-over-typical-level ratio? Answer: 1.01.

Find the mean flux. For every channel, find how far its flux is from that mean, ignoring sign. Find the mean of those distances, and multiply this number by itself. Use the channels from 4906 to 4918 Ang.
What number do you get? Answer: 0.067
